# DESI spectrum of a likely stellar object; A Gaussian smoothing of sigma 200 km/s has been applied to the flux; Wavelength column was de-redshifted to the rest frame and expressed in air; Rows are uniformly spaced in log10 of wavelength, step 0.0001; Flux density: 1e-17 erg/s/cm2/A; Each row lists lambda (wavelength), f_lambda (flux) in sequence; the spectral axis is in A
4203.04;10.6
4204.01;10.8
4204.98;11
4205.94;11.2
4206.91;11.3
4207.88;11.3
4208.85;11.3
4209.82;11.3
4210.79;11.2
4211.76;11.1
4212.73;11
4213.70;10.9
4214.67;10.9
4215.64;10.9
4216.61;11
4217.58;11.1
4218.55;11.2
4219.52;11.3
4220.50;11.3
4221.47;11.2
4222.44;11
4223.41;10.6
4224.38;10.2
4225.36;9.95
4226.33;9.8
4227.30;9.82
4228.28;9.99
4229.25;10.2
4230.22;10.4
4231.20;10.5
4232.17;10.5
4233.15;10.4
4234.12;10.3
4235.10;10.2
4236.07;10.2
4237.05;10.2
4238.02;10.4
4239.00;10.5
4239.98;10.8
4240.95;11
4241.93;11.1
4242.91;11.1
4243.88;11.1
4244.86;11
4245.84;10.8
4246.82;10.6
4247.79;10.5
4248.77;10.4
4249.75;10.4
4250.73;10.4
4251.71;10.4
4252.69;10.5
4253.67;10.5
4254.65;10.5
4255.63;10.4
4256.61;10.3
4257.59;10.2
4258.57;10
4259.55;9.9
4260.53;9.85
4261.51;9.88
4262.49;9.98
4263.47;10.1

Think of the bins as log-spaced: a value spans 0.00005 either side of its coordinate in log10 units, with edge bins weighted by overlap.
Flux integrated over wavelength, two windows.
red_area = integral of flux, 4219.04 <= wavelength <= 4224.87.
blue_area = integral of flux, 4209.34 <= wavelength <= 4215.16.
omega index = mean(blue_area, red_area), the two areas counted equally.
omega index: 64.1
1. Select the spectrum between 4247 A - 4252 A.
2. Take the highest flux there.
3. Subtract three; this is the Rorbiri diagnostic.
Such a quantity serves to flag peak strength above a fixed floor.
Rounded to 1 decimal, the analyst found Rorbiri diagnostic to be 7.5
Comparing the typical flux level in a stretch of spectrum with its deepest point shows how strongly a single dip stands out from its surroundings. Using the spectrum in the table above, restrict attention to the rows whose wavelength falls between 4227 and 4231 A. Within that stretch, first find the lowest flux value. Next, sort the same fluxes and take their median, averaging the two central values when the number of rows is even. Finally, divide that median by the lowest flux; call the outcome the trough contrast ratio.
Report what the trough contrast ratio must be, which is 1.03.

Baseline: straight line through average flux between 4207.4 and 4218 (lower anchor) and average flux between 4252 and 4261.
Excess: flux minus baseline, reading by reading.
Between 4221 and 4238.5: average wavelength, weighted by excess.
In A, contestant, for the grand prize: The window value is 4229.7 A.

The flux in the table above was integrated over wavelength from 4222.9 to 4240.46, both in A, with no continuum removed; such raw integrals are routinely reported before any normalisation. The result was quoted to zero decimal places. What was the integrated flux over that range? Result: 180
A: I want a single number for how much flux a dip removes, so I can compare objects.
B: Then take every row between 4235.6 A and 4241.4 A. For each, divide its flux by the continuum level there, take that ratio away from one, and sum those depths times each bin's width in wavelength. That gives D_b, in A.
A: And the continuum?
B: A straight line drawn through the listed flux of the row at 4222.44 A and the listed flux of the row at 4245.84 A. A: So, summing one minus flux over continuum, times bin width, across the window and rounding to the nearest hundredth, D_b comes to 0.19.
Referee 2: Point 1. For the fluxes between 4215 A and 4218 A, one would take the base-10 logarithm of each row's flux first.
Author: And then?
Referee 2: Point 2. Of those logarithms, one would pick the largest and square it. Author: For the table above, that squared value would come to 1.09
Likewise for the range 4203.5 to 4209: 1.11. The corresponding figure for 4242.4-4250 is 1.09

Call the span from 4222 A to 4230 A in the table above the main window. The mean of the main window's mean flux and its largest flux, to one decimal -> 10.6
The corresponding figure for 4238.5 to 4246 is 11.0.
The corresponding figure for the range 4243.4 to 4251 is 10.9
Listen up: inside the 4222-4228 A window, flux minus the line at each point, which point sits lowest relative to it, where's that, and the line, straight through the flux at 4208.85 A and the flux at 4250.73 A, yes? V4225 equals 4226.33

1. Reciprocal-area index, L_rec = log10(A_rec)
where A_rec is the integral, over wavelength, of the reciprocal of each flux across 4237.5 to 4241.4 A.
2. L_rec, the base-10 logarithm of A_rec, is -0.44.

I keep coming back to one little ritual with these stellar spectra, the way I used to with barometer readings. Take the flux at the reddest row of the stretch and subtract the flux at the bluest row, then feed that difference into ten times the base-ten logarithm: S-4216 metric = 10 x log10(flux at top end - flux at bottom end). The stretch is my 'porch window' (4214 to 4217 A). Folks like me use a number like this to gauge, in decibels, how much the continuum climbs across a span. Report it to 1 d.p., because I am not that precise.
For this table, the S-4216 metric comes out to -10.0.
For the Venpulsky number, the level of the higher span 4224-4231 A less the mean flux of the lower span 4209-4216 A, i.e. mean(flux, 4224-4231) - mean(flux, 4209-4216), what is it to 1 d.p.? -1.0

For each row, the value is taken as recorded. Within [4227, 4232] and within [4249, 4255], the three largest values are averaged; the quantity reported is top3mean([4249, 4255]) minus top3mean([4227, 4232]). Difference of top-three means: 0.13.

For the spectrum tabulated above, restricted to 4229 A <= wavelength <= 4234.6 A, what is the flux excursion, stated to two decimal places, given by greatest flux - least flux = 0.30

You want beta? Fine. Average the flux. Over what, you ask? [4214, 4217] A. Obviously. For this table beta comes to 10.9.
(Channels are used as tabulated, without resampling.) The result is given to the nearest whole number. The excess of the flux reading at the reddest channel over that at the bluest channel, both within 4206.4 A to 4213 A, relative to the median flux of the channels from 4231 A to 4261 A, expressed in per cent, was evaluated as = -3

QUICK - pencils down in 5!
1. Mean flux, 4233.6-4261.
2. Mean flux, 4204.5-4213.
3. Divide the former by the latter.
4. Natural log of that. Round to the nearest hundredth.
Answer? -0.07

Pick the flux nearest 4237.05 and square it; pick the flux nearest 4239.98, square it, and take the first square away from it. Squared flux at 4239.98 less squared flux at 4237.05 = 13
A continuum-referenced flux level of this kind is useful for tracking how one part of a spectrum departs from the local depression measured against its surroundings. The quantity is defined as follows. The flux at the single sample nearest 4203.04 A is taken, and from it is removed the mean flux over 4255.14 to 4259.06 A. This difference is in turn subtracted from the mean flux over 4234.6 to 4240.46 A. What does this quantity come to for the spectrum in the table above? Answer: 10.0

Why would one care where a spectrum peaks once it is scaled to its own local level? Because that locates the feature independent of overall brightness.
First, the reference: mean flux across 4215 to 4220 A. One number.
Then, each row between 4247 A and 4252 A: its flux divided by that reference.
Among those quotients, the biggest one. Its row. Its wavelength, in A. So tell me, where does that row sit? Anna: 4247.79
